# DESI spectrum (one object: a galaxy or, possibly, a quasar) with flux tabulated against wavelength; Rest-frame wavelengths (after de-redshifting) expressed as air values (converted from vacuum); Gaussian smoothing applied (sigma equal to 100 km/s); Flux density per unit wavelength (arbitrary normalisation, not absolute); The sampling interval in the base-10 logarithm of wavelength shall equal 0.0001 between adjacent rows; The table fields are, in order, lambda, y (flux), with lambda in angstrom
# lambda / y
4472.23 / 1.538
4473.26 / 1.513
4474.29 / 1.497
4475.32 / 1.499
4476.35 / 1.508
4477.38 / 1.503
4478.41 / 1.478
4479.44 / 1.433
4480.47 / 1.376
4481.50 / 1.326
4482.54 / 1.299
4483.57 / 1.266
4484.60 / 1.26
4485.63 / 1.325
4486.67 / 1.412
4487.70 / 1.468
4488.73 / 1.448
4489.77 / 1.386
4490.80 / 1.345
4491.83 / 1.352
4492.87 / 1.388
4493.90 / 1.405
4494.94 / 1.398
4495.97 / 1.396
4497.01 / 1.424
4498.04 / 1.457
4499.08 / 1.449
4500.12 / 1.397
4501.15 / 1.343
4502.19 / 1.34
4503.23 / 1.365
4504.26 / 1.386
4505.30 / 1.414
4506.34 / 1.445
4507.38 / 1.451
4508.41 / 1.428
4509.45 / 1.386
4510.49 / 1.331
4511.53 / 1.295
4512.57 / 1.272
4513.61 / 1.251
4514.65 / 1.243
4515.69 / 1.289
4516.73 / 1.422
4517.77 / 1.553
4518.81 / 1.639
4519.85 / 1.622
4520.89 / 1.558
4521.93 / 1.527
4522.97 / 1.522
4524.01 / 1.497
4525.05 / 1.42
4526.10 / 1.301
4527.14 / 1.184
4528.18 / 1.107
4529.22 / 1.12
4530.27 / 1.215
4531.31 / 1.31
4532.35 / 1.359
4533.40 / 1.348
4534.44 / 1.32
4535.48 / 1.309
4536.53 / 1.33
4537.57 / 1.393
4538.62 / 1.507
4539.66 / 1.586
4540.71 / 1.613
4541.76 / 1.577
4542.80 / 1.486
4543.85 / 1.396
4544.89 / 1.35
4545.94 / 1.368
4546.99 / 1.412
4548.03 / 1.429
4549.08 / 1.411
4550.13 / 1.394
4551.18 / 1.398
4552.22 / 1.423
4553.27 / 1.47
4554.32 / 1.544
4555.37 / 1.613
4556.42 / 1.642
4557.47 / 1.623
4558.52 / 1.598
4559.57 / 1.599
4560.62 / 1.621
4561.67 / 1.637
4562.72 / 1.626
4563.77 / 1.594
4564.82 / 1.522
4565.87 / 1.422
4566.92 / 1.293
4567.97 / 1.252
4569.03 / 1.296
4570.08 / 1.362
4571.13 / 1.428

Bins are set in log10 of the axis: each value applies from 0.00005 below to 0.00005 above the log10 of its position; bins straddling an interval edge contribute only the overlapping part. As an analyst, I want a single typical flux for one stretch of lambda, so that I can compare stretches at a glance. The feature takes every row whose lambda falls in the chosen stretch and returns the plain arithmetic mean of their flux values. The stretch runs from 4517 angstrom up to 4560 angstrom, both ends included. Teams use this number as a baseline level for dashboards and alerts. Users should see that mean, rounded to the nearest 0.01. 1.44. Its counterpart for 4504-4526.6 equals 1.42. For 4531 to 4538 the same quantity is 1.34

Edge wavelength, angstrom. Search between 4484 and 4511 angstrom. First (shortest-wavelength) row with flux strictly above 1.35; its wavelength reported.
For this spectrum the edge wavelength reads 4486.67 angstrom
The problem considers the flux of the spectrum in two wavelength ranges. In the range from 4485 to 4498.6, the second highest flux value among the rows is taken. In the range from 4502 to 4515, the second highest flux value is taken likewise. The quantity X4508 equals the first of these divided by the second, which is 1.01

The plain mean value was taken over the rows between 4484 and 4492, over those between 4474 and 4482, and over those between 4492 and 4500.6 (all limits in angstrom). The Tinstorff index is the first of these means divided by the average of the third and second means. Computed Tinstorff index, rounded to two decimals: 0.96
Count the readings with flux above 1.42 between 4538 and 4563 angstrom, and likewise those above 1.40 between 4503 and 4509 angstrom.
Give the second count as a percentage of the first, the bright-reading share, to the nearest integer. 24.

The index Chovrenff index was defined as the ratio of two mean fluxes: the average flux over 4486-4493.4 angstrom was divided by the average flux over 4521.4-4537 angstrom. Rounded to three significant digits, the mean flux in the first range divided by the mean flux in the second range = 1.06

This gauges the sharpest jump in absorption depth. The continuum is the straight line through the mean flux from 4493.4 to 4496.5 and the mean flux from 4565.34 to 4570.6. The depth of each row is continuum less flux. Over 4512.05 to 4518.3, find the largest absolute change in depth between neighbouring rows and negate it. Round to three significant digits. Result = -0.134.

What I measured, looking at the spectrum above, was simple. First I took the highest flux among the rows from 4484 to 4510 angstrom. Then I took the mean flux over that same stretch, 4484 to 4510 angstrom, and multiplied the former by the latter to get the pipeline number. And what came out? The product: 2.047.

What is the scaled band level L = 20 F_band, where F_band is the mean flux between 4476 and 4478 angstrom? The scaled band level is 30.1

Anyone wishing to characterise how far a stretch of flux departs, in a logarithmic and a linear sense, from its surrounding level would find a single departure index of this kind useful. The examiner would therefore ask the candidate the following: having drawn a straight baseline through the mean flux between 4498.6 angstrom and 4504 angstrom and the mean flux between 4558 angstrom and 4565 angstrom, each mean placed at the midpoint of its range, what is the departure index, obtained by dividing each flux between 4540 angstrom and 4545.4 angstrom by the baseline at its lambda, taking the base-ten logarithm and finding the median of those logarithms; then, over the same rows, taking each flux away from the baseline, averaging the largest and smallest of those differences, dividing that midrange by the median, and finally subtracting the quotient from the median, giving 3.8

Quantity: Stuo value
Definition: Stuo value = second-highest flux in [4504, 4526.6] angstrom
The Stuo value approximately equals 1.622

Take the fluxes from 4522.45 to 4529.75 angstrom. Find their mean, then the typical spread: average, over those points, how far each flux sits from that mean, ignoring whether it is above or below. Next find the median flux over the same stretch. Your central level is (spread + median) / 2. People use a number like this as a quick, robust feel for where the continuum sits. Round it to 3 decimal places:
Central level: 0.724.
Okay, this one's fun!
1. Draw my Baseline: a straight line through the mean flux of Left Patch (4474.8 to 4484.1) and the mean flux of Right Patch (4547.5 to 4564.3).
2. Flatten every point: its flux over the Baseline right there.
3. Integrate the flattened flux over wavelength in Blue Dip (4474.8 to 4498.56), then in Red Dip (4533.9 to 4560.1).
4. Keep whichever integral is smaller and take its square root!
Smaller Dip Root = 4.8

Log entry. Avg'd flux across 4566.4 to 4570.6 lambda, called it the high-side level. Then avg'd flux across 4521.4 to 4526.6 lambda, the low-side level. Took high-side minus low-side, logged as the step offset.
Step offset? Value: -0.15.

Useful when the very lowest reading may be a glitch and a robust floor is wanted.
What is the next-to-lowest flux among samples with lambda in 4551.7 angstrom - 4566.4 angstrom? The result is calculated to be 1.423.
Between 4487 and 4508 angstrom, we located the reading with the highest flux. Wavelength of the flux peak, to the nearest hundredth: 4487.70 angstrom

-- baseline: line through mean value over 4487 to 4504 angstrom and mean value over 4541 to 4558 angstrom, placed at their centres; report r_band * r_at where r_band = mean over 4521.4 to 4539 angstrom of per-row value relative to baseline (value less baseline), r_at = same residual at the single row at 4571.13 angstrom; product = 0.008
